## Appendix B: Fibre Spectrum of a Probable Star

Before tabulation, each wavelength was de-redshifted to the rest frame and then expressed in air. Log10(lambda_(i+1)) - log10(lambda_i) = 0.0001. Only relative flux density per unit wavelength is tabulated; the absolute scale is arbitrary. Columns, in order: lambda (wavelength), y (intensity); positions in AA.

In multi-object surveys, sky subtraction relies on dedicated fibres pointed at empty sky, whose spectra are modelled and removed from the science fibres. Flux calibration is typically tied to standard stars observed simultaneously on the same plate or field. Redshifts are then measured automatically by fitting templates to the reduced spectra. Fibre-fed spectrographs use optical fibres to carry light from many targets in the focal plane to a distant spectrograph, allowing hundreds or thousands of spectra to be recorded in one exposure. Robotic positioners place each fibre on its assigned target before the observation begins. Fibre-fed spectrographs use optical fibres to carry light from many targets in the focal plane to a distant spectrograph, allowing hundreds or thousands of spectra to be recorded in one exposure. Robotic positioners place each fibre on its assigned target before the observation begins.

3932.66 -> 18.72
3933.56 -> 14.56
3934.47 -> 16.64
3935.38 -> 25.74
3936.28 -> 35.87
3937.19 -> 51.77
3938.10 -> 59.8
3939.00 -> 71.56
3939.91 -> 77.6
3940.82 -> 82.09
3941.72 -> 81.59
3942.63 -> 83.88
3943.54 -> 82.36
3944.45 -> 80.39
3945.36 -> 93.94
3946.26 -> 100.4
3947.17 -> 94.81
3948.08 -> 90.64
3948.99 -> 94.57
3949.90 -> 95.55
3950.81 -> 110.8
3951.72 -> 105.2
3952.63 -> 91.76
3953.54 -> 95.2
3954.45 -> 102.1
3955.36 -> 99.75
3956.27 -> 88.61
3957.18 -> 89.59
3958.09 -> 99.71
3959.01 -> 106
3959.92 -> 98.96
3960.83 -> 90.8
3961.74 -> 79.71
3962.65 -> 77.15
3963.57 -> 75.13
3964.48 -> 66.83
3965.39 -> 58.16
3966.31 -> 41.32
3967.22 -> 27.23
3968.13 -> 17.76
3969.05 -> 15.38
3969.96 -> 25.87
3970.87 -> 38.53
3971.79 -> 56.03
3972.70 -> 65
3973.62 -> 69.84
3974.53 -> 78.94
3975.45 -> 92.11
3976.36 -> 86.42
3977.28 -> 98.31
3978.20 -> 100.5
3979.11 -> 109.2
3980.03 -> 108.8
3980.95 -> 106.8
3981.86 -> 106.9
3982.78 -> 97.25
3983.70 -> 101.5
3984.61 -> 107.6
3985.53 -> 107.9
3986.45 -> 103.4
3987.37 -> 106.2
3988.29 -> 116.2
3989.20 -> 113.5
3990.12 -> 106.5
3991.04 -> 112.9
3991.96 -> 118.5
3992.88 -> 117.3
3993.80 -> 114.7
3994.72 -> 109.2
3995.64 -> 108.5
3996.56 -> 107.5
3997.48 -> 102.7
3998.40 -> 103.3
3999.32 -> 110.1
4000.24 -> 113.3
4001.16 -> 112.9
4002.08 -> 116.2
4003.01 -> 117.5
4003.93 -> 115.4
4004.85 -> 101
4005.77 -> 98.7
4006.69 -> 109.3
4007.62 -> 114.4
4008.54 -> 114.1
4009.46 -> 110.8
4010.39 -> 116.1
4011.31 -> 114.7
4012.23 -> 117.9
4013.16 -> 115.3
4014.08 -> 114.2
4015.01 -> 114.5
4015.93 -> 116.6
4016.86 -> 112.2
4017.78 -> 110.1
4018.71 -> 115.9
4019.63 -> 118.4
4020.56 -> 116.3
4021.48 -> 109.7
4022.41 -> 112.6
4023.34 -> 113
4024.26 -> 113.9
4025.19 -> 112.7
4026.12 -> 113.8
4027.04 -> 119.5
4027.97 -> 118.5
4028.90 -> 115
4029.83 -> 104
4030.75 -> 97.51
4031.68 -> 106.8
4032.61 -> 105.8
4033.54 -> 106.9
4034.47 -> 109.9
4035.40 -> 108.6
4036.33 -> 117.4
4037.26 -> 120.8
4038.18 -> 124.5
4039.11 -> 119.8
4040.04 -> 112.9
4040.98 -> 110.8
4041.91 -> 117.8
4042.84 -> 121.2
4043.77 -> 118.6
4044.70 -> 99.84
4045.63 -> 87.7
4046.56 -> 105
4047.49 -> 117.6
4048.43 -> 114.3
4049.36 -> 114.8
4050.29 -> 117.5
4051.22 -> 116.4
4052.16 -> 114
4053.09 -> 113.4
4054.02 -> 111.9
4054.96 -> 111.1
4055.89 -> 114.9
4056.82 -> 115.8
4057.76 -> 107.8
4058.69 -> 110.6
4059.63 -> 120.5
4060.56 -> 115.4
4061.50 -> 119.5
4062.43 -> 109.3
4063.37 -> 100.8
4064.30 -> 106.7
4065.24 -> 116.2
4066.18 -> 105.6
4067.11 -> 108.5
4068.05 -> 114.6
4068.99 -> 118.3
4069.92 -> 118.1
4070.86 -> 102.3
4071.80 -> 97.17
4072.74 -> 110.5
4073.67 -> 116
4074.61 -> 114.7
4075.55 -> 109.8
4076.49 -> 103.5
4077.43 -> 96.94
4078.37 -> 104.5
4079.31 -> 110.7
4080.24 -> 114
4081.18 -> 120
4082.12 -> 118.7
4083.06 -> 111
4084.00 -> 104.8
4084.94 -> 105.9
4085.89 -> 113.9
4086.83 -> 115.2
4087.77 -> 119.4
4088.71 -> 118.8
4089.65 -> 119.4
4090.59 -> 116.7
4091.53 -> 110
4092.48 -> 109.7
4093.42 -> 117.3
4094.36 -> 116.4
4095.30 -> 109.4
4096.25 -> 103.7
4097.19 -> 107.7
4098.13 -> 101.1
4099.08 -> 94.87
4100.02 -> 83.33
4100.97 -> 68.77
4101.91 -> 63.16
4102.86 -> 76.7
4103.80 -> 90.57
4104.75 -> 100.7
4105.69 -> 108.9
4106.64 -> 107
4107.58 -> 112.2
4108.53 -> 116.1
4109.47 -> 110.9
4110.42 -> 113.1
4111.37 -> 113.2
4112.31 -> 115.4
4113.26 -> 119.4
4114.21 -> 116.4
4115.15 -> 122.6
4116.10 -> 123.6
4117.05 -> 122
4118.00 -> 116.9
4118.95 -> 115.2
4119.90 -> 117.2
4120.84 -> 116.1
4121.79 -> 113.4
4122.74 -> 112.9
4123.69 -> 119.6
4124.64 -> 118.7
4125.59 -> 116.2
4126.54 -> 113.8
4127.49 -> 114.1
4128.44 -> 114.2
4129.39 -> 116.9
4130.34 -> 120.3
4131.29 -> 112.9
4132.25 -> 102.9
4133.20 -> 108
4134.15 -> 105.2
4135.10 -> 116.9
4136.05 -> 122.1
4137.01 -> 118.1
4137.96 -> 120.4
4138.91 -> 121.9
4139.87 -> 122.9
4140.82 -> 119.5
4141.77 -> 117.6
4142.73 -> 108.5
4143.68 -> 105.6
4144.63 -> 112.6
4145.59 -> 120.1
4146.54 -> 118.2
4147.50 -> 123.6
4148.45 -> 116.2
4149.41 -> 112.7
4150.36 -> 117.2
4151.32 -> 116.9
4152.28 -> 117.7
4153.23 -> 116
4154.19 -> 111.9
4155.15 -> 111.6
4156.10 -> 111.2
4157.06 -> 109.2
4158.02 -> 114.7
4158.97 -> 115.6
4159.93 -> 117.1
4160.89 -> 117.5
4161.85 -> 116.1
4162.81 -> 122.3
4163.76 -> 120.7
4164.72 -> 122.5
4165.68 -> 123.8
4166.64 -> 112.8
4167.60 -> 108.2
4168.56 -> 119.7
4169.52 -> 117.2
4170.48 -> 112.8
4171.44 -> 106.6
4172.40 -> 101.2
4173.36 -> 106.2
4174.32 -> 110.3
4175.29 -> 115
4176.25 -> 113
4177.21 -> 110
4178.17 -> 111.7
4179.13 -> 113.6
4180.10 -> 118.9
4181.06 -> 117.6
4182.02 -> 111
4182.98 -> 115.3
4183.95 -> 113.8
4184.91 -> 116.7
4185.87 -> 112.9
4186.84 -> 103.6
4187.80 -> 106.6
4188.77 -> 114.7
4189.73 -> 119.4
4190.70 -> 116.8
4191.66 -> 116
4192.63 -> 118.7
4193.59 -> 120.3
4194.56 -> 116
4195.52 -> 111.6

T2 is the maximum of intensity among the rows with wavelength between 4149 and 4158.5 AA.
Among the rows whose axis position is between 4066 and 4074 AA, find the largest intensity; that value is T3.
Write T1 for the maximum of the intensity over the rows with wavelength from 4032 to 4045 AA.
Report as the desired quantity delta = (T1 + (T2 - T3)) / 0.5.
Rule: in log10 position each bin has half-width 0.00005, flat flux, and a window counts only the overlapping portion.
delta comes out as 248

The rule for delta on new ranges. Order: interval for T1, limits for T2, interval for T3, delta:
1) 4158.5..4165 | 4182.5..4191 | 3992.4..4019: 248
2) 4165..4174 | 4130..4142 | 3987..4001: 256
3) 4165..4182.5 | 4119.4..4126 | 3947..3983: 265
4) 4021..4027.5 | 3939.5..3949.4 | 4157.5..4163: 195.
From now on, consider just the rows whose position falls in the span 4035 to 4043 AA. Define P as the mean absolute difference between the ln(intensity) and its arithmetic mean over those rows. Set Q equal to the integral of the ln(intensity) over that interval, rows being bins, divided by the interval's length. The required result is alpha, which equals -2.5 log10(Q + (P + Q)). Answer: -2.45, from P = 0.036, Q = 4.76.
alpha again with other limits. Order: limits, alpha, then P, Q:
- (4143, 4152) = -2.45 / 0.033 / 4.75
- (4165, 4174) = -2.44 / 0.052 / 4.72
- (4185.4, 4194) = -2.45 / 0.039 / 4.74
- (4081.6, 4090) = -2.45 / 0.041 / 4.73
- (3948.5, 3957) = -2.41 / 0.056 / 4.58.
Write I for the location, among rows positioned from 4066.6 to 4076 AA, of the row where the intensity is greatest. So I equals 4068.99 AA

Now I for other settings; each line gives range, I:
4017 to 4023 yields 4019.63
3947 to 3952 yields 3950.81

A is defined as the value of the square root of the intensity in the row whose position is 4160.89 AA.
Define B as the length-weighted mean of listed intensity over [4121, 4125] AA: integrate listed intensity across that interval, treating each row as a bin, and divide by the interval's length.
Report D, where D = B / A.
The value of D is 10.7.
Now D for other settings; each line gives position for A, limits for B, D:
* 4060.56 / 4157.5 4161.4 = 10.8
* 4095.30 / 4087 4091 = 11.3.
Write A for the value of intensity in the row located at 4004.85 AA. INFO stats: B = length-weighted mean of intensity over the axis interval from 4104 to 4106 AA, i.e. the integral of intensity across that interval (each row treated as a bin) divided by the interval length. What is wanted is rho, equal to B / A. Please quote 1.02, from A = 101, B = 103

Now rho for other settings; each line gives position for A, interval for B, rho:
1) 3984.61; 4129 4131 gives 1.10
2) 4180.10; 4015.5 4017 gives 0.96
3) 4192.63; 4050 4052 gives 0.98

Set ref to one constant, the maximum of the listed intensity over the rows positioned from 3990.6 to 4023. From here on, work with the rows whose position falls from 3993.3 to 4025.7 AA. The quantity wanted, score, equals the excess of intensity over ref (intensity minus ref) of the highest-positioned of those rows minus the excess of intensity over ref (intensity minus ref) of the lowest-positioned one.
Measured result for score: -2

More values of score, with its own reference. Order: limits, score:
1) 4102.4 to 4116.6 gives 47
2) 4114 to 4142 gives 1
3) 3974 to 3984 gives 23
